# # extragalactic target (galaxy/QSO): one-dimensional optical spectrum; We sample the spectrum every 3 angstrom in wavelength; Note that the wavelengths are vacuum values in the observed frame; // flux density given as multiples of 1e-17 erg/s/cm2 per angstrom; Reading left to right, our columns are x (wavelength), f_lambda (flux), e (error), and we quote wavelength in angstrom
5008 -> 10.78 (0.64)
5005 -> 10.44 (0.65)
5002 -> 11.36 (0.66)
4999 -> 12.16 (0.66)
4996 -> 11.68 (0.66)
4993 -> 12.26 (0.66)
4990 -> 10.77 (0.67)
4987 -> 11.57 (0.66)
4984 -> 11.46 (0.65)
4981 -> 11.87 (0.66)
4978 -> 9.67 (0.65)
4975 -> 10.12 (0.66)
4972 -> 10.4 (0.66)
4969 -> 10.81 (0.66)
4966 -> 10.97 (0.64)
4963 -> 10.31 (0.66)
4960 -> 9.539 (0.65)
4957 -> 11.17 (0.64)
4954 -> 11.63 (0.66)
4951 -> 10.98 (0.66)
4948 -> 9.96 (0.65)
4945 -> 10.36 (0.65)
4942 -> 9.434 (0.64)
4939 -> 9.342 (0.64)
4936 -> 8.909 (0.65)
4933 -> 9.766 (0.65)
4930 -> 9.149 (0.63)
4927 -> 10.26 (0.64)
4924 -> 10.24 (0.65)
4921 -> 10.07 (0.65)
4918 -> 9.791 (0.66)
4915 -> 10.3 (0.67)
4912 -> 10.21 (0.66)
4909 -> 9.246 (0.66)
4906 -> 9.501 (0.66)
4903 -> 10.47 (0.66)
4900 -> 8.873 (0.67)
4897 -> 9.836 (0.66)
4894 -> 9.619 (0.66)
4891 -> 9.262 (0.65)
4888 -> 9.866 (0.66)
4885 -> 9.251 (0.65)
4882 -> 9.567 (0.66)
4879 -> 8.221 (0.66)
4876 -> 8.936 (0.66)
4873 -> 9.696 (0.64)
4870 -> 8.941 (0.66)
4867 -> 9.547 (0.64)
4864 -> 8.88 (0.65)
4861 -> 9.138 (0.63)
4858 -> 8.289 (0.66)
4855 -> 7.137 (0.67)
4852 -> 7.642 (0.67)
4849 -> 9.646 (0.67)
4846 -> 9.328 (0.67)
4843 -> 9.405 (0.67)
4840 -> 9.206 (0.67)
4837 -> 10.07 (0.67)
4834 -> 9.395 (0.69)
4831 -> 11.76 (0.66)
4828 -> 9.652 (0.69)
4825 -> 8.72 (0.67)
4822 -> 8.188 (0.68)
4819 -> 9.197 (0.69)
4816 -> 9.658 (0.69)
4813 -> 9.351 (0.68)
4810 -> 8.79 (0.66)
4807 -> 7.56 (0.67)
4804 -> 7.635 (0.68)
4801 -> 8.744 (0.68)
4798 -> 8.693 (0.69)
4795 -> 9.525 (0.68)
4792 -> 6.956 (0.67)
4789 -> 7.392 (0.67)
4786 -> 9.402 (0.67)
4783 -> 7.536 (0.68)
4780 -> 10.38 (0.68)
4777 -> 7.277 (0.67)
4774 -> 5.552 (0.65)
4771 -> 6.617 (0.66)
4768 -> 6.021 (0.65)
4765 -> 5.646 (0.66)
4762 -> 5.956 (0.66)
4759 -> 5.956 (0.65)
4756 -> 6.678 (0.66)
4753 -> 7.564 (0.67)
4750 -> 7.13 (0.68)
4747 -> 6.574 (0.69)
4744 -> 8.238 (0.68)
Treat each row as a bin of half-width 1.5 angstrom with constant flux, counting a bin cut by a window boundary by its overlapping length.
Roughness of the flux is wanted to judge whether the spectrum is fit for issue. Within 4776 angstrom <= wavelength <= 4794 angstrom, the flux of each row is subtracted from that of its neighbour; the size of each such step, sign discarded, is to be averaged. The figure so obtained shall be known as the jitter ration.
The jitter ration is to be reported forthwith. 2.1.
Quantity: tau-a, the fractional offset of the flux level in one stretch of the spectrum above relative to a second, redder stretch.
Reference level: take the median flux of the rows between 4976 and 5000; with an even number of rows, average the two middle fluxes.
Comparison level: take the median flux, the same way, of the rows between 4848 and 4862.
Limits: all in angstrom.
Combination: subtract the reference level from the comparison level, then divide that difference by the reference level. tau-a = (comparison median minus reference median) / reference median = -0.29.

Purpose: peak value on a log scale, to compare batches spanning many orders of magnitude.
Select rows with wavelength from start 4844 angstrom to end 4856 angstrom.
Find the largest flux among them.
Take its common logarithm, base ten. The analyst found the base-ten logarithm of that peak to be 0.98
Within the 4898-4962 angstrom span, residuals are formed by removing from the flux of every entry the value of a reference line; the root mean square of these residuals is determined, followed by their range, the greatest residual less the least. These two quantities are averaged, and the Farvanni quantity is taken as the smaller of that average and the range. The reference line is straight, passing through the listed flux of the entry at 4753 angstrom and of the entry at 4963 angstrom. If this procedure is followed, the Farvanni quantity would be 1.6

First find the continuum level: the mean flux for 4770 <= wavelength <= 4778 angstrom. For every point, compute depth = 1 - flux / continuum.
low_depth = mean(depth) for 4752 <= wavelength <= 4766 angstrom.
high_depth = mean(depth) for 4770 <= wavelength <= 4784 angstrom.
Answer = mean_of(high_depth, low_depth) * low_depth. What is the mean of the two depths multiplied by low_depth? -0.001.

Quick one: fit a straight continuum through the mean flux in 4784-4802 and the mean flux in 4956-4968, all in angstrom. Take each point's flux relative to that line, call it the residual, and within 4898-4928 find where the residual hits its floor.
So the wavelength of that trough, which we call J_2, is 4900 angstrom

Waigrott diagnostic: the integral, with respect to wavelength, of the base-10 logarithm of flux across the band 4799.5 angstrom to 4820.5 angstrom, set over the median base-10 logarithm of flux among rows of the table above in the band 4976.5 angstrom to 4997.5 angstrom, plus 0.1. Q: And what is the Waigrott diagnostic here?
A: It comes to 18.6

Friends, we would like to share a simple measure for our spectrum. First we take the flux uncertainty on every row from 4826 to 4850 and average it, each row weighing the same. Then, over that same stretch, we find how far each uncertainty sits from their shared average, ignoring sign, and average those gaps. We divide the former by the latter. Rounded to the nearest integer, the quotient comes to 83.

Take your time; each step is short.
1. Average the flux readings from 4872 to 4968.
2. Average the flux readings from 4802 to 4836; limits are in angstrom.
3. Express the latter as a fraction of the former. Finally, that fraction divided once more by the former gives 0.0939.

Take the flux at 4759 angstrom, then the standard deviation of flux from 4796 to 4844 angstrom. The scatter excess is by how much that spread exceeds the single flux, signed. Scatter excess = -5.0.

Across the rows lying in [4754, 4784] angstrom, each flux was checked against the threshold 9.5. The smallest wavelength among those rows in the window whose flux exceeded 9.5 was 4780 angstrom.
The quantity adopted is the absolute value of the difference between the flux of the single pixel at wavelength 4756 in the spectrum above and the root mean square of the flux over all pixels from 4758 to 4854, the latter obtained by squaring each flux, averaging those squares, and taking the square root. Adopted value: 1.8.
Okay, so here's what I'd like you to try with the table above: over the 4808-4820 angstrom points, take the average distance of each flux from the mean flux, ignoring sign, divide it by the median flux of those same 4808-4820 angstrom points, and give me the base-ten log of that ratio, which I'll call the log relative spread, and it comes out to -1.56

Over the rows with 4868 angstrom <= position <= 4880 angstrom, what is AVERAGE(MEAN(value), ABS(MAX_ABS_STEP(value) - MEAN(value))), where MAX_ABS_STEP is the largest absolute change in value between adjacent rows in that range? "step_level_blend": 8.6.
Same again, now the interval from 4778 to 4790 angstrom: 7.3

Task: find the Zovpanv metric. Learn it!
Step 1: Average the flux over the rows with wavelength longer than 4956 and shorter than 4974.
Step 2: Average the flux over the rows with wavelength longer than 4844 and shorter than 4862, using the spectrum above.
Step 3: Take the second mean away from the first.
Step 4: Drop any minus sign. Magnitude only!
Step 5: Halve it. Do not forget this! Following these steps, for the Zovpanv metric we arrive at 1.0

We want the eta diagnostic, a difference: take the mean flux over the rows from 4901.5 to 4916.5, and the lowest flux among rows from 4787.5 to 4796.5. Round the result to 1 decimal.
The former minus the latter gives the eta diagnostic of 3.0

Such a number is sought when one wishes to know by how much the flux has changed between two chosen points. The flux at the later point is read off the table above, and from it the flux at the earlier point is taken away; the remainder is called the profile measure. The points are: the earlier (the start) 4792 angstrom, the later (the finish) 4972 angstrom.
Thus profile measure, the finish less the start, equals 3.4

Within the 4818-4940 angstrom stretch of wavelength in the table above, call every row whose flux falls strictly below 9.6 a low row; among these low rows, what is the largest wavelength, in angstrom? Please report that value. 4939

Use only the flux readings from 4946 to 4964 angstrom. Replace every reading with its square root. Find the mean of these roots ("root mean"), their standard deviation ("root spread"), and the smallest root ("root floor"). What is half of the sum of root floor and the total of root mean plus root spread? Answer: 3.2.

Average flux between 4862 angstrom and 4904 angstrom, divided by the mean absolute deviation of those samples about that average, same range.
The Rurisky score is 21.0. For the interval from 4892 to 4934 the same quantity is 25.2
